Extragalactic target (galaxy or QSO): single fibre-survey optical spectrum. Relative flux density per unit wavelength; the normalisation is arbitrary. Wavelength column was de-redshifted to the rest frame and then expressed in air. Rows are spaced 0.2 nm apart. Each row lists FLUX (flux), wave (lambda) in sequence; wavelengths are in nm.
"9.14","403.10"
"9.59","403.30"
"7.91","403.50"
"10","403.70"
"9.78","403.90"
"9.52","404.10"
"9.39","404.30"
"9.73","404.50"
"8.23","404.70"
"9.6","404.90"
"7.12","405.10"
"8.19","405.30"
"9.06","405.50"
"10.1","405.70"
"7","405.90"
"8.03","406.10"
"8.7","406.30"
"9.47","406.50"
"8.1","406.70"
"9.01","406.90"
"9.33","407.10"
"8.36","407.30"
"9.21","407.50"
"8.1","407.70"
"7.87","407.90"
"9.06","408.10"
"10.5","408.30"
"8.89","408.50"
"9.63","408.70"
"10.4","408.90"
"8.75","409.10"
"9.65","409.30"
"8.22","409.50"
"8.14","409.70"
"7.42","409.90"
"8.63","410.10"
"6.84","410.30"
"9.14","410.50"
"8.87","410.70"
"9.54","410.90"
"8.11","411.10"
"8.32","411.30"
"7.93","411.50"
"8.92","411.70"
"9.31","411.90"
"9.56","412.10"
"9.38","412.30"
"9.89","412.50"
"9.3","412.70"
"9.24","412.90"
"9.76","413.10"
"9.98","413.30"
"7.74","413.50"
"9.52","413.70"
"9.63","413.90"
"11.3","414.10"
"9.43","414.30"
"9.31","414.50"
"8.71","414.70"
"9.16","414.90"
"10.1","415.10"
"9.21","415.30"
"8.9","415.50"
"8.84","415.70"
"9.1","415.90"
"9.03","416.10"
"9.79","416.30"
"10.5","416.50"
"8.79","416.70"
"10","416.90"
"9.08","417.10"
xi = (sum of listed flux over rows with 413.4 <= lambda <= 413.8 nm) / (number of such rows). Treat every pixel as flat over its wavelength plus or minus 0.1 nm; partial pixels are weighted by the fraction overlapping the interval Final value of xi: 8.6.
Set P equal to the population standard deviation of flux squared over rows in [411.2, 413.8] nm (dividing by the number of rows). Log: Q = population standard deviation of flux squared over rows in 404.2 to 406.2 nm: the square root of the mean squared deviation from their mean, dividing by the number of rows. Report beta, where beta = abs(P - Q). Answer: 5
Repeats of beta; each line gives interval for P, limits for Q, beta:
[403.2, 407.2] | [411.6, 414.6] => 2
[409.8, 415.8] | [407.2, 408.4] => 1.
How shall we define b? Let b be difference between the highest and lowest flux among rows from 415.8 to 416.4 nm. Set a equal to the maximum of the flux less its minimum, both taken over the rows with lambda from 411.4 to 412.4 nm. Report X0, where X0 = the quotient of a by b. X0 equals 2.14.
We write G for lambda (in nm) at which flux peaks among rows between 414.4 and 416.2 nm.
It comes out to 415.10 nm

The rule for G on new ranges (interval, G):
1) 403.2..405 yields 403.70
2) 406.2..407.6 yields 406.50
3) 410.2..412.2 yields 412.10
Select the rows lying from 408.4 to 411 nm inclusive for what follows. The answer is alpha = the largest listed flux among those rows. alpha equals 10.4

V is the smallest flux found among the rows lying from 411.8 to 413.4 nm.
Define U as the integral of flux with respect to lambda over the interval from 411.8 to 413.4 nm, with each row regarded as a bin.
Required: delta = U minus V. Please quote 6.0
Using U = 15.3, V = 9.24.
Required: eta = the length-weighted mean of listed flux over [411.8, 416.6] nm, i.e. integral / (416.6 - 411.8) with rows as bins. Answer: 9.4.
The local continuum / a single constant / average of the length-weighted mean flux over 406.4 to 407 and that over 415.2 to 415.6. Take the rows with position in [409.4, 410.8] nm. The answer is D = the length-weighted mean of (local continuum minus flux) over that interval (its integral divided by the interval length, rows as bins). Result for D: 0.8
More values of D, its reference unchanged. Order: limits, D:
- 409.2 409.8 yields 0.3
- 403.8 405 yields -0.4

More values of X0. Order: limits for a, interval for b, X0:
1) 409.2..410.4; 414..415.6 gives 1.08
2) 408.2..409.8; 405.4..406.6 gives 0.76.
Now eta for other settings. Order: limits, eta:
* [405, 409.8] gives 8.8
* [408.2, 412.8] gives 8.9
